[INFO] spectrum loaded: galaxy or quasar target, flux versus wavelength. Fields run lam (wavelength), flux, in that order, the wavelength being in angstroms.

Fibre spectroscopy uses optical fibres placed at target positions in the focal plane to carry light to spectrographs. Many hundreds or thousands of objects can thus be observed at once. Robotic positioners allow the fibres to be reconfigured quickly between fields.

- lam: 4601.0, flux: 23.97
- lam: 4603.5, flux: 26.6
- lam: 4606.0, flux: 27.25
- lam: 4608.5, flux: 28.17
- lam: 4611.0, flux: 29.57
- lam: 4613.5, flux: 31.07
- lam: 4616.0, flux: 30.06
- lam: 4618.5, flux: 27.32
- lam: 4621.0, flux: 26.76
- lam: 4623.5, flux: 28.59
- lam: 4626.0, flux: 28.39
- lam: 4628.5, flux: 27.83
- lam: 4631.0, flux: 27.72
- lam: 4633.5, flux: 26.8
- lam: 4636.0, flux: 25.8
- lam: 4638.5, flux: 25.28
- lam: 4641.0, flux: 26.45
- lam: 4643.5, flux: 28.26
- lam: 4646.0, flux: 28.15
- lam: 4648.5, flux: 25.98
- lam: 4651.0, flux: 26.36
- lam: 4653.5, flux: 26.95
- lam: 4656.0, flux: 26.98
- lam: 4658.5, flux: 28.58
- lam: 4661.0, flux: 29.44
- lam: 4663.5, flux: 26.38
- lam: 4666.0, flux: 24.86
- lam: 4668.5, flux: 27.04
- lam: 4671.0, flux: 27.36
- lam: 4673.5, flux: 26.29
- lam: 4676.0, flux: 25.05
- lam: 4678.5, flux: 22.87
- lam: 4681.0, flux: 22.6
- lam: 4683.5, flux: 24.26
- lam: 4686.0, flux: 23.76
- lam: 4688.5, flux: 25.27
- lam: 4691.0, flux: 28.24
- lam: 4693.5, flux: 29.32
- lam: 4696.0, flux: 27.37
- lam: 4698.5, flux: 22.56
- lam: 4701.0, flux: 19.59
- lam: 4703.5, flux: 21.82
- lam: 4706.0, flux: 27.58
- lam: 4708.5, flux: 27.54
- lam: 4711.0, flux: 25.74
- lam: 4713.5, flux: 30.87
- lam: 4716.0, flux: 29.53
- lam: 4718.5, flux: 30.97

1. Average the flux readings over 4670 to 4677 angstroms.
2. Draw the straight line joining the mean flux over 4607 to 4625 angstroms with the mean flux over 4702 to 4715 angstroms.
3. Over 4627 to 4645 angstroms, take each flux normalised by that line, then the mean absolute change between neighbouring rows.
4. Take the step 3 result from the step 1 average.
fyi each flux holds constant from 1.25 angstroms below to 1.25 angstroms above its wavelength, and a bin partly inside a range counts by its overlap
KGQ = 26.2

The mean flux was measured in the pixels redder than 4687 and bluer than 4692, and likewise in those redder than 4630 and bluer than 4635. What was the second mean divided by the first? 1.02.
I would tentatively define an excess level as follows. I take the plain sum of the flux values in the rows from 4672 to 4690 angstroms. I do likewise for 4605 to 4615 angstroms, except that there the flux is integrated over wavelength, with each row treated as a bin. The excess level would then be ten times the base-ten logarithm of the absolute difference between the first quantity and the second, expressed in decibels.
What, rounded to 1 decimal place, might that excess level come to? 20.8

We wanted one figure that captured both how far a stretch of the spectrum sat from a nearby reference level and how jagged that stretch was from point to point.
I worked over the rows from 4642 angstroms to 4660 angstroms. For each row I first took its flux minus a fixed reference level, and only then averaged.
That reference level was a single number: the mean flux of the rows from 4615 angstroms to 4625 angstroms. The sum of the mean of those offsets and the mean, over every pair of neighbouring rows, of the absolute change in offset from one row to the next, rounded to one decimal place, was 0.0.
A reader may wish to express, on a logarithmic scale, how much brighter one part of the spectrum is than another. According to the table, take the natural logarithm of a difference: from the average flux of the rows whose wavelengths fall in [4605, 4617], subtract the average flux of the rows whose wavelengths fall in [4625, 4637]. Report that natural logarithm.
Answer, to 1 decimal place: 0.7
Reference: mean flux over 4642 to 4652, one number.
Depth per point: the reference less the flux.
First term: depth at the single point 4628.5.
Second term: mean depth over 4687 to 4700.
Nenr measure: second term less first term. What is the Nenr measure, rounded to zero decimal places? 1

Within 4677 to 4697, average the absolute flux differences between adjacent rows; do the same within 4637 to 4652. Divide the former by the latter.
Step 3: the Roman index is 1.26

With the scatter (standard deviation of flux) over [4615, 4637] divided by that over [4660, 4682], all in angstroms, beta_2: 0.57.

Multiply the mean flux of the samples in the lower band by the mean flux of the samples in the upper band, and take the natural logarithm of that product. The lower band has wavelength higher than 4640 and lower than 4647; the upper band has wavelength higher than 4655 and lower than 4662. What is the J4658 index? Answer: 6.66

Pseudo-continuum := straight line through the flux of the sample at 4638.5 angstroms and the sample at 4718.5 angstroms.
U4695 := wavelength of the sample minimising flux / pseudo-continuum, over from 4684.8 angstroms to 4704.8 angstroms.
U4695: 4701.0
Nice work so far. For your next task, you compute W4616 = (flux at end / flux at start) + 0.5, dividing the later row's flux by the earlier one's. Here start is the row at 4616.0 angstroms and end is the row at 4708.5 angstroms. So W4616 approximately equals 1.42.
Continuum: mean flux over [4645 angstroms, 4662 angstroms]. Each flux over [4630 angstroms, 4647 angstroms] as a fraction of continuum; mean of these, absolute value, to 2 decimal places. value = 0.98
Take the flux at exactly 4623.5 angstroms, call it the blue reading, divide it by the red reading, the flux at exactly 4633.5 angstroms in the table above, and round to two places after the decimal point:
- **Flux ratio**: 1.07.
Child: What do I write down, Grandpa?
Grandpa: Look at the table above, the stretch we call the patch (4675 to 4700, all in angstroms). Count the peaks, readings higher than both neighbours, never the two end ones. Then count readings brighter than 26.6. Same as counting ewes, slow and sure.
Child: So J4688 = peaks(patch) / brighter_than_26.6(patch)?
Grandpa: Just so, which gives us 0.67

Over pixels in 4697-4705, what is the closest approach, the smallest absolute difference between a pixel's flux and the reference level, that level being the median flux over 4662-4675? 3.8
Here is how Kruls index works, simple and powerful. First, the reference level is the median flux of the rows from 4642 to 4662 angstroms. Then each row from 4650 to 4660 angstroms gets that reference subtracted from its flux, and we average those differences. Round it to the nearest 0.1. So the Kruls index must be -0.3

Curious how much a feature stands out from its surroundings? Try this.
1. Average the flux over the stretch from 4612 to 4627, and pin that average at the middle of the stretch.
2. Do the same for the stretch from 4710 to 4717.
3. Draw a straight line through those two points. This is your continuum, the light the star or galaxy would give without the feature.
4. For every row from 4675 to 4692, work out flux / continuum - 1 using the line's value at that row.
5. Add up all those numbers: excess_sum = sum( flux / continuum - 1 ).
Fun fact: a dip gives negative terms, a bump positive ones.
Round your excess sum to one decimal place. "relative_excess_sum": -1.0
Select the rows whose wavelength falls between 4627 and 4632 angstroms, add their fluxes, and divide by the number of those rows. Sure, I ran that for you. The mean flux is 27.8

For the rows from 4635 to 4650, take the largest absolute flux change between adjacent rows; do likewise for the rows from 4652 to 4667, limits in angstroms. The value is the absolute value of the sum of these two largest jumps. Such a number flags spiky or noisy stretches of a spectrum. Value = 5.2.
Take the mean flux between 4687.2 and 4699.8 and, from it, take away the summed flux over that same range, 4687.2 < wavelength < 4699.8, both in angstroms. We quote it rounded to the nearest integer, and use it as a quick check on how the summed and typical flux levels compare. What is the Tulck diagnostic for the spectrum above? -106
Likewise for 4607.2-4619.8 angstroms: -117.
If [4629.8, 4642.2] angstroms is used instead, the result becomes -106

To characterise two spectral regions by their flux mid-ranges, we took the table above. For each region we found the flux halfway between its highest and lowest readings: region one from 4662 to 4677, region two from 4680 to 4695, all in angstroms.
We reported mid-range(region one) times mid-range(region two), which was 678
